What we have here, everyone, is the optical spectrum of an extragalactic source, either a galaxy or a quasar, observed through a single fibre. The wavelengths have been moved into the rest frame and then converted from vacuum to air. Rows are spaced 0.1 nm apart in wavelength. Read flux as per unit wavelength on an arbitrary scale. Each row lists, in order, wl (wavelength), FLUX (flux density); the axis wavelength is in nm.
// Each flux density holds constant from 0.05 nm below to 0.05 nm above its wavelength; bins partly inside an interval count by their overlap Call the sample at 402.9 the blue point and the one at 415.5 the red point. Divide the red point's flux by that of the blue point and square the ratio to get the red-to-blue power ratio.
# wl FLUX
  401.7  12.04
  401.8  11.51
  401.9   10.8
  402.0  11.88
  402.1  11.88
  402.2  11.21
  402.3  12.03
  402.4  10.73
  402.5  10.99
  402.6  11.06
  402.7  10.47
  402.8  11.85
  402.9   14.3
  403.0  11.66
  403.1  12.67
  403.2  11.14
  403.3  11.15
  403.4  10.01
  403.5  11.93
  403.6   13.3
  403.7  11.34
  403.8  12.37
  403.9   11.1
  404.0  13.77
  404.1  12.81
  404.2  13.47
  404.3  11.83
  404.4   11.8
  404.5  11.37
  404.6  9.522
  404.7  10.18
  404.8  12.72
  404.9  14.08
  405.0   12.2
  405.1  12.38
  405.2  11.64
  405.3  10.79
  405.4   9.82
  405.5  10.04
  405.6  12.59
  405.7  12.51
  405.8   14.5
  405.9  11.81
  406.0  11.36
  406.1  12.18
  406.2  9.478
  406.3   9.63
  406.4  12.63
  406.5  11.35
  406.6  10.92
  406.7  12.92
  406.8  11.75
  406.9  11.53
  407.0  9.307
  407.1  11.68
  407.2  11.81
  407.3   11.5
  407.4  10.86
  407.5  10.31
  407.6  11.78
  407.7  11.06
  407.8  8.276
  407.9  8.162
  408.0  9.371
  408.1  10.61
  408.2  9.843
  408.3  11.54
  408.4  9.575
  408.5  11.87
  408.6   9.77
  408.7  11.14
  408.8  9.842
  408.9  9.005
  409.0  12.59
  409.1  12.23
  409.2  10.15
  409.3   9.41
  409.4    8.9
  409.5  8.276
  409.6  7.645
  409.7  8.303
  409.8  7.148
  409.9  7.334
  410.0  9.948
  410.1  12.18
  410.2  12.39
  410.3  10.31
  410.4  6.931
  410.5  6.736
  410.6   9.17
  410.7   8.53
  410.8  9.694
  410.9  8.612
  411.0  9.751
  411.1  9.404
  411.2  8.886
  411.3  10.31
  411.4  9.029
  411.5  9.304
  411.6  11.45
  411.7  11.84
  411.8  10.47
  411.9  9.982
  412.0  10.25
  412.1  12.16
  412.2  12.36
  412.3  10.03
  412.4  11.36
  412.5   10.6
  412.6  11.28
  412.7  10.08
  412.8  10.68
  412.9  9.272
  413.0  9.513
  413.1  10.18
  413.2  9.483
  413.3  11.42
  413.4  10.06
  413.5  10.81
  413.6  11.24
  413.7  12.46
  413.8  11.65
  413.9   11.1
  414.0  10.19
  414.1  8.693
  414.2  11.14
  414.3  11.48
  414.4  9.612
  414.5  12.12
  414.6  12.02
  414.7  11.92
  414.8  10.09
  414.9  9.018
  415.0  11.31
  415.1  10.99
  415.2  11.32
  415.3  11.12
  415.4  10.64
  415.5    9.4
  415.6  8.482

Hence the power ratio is 0.43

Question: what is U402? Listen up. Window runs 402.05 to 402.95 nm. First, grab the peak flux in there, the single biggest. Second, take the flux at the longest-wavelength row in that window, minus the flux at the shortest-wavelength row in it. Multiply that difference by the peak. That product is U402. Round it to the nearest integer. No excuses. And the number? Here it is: 35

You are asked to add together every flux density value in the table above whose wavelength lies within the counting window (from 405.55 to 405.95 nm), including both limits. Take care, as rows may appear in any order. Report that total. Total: 51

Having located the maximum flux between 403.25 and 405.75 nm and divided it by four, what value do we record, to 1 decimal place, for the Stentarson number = 3.5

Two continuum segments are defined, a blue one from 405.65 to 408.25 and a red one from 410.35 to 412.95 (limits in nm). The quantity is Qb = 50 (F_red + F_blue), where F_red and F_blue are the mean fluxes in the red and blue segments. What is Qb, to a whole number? 1049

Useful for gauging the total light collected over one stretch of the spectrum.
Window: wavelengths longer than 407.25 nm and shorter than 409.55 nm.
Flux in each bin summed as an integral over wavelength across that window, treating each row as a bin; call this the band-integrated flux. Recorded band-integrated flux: 24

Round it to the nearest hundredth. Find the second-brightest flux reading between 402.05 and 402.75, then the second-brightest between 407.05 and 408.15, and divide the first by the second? 1.01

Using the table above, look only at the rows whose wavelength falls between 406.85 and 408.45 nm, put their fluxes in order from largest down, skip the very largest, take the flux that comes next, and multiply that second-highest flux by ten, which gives 118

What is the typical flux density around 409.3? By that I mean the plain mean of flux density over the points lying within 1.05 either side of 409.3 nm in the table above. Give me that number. 10.0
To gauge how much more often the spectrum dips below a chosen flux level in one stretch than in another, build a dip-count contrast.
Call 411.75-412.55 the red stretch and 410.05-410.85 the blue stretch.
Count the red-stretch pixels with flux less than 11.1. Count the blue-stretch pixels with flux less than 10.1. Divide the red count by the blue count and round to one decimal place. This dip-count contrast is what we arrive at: 1.0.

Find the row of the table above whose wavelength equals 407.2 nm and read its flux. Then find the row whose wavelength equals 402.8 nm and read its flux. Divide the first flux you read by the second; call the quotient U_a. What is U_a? 1.00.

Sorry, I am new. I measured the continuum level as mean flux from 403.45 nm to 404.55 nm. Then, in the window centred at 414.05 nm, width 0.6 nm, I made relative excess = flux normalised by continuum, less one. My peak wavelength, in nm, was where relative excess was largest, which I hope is 413.8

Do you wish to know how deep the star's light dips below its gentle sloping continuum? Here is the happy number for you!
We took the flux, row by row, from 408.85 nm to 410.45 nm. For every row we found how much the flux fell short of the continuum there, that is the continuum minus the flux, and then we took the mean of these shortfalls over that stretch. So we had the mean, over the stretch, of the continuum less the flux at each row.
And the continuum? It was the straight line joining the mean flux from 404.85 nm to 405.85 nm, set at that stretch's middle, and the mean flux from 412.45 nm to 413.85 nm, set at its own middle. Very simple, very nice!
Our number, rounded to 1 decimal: 1.7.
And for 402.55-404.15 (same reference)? 0.5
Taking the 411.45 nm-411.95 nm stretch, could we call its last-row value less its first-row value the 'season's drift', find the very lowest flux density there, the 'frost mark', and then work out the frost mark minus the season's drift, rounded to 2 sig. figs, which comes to 8.6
